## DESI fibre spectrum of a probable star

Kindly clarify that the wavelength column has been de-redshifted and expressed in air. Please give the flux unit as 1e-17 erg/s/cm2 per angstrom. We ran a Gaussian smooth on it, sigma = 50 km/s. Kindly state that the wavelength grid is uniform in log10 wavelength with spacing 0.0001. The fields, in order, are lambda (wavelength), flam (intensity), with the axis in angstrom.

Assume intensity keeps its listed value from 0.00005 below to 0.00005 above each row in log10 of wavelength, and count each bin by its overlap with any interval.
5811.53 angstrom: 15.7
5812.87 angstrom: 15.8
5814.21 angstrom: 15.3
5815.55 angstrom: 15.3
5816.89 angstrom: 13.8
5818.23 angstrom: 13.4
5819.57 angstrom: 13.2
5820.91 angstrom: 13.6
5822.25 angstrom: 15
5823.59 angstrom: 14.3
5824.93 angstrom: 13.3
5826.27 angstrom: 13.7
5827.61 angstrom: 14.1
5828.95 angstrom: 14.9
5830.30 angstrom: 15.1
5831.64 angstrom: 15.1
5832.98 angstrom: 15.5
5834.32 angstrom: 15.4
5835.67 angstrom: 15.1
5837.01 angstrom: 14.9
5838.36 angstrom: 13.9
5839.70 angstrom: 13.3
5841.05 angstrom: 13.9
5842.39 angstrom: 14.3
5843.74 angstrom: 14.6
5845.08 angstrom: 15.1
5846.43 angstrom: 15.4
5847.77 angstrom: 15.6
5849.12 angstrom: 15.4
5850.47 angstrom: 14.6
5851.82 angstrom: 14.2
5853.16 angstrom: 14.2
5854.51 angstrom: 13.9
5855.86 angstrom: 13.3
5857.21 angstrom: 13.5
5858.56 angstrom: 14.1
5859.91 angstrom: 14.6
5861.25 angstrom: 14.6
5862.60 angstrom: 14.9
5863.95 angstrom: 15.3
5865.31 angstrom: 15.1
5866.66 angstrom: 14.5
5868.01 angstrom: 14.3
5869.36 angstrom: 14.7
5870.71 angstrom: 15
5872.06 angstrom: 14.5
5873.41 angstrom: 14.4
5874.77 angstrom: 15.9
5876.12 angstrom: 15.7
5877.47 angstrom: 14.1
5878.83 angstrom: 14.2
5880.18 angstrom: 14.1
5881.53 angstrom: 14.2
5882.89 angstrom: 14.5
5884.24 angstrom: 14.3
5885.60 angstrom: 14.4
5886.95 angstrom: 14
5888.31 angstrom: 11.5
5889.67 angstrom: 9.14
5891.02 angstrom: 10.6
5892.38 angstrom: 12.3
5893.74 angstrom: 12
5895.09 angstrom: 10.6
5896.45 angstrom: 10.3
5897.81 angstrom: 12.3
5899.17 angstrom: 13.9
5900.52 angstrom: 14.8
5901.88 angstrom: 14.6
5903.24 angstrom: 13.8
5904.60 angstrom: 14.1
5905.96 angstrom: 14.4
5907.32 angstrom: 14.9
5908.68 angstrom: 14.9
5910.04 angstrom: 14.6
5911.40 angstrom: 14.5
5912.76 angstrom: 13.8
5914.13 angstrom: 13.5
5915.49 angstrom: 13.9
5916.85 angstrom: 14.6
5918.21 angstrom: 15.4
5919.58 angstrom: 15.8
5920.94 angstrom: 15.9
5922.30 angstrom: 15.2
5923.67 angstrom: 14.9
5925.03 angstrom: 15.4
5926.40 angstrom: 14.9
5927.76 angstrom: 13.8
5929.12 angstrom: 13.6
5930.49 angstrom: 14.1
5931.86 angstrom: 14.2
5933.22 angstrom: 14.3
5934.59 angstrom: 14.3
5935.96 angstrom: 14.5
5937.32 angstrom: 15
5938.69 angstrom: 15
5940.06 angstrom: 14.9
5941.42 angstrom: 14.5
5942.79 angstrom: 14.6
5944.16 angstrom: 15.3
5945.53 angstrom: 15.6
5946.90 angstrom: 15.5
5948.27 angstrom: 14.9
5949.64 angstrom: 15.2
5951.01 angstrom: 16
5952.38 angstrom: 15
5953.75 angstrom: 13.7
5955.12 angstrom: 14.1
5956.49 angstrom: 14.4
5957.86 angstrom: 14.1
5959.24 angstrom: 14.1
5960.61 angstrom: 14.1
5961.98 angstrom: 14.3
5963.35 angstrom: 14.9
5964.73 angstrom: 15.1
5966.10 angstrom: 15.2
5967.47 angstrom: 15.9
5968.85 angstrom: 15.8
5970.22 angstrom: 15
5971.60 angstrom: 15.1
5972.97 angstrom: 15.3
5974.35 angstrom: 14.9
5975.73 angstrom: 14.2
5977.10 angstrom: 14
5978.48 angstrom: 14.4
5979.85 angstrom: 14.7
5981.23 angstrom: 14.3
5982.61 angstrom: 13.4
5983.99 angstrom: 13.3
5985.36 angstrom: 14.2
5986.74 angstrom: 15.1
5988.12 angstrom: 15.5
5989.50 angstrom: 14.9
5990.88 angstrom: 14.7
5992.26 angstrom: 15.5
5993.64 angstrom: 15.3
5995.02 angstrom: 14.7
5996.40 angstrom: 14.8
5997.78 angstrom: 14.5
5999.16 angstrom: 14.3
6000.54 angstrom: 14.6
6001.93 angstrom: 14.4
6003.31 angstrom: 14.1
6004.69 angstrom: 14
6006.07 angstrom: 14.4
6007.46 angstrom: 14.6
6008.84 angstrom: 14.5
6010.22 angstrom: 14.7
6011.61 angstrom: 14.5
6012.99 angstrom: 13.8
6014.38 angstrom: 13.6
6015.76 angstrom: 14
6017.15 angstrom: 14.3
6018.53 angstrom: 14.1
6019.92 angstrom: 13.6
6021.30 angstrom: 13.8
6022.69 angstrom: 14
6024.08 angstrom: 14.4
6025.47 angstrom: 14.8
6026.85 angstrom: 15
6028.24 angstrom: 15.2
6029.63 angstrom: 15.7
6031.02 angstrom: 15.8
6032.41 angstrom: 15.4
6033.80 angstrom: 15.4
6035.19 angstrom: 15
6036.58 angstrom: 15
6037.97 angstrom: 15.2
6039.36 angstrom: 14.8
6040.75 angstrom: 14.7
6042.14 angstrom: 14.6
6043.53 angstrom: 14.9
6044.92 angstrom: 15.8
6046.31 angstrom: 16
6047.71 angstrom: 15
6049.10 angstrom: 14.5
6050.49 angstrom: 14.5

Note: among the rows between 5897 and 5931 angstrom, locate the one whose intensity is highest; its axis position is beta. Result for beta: 5920.94 angstrom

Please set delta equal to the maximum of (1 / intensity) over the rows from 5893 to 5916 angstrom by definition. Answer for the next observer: 0.0971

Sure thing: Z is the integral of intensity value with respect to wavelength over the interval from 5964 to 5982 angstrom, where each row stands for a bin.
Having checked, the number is 268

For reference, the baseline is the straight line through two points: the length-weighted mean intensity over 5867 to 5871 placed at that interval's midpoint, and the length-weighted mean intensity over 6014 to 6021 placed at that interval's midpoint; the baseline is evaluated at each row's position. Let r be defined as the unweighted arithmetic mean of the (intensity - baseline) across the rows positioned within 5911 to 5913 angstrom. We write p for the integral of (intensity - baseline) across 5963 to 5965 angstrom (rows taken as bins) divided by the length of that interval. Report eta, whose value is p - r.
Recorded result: 1.1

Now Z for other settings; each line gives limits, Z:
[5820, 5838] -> 263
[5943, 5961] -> 266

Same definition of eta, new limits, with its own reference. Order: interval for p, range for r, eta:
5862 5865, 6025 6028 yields -0.6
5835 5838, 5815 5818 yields 0.4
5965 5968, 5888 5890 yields 5.5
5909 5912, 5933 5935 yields 0.2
